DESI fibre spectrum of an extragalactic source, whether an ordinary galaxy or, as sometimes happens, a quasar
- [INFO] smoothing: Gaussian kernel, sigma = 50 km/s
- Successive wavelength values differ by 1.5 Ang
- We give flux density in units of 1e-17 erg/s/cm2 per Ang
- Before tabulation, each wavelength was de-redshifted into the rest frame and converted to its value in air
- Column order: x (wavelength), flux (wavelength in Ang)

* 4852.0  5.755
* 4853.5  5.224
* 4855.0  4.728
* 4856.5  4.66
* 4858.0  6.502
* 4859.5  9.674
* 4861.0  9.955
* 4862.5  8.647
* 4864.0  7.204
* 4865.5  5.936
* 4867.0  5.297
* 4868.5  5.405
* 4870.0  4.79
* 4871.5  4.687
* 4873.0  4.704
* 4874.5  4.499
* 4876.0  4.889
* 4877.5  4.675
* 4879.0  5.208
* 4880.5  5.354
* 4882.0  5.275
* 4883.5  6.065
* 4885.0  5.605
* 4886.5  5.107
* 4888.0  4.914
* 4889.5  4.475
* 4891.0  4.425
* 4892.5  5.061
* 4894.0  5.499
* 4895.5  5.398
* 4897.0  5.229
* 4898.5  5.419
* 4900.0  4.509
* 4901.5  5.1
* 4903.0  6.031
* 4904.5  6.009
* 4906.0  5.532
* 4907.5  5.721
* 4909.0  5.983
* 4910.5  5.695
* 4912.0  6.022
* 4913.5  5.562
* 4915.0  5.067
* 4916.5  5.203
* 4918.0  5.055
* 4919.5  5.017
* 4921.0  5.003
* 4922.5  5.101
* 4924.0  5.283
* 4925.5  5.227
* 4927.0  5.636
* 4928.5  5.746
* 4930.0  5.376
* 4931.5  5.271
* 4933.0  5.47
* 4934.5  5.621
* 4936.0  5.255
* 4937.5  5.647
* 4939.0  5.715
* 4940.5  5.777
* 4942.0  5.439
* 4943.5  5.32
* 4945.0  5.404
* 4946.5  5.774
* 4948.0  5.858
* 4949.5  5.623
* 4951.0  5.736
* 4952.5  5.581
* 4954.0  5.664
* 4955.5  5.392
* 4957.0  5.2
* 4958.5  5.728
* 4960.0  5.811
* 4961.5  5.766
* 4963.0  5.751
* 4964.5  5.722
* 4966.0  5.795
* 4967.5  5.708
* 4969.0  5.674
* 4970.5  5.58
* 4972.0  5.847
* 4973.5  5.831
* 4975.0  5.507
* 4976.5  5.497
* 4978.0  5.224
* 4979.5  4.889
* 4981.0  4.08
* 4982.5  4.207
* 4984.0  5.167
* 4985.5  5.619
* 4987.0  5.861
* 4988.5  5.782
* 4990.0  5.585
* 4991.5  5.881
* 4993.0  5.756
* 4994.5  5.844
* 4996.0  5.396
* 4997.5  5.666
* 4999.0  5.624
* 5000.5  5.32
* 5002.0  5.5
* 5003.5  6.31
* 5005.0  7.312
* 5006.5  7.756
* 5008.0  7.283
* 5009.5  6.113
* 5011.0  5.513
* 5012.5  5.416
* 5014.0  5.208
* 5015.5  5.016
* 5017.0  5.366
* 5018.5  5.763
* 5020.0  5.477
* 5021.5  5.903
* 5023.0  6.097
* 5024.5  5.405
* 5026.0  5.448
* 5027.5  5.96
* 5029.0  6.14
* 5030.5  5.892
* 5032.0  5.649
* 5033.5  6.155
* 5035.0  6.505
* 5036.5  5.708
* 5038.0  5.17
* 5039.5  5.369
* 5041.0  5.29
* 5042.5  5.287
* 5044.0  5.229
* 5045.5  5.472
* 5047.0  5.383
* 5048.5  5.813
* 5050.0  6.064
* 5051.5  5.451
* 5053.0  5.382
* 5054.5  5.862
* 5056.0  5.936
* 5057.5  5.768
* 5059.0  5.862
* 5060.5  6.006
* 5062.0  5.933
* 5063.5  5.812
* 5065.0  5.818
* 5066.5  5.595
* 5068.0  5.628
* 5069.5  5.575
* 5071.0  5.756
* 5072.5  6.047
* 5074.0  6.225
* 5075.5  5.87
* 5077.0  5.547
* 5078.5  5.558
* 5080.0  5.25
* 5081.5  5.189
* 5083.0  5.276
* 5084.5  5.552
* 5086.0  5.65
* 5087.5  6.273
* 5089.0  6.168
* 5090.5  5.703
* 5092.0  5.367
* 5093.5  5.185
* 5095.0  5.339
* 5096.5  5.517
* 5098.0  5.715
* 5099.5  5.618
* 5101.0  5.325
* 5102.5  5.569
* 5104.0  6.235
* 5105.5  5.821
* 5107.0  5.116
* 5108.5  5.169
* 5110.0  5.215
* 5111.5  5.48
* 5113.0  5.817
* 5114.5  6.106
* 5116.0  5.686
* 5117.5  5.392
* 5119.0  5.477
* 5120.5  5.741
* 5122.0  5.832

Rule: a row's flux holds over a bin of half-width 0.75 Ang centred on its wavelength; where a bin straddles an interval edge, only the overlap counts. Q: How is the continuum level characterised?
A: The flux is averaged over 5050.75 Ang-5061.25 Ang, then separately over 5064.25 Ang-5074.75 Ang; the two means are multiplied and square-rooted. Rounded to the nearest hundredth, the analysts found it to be 5.78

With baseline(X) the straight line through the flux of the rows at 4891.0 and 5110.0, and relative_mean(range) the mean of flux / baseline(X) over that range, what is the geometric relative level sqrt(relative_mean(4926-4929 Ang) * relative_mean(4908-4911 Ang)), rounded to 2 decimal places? 1.27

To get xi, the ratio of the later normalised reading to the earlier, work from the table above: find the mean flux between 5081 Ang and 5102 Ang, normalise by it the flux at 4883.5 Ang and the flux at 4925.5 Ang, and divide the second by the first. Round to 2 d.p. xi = 0.86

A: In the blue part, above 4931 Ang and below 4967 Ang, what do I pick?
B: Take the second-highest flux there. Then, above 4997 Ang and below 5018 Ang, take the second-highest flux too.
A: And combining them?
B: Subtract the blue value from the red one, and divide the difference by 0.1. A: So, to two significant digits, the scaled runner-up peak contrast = 15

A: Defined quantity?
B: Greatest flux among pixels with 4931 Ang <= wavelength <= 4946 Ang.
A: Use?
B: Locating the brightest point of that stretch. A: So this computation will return 5.777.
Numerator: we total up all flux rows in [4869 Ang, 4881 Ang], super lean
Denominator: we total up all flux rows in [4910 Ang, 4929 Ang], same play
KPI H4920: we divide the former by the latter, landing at 0.6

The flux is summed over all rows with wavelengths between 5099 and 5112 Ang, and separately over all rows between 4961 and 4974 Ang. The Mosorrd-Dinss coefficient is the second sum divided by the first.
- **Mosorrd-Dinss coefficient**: 1.04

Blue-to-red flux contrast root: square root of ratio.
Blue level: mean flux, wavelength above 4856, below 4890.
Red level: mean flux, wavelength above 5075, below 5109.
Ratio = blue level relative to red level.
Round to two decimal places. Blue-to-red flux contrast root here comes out 1.02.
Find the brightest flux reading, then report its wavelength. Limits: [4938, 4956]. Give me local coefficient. 4948.0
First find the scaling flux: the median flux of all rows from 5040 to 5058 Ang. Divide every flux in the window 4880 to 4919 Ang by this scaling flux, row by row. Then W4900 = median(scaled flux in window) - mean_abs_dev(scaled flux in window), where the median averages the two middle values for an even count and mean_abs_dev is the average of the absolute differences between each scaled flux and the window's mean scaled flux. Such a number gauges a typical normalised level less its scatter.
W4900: 0.92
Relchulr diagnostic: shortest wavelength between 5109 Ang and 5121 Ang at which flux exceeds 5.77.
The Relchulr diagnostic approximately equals 5113.0 Ang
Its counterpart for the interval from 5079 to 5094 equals 5087.5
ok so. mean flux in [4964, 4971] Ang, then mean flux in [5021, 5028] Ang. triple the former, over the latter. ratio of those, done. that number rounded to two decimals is 2.97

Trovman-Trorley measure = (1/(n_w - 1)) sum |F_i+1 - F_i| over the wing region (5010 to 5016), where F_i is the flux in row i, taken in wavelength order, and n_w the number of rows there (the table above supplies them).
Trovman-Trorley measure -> 0.17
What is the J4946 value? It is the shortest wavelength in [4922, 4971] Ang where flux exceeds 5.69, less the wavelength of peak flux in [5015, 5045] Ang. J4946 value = -106.5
